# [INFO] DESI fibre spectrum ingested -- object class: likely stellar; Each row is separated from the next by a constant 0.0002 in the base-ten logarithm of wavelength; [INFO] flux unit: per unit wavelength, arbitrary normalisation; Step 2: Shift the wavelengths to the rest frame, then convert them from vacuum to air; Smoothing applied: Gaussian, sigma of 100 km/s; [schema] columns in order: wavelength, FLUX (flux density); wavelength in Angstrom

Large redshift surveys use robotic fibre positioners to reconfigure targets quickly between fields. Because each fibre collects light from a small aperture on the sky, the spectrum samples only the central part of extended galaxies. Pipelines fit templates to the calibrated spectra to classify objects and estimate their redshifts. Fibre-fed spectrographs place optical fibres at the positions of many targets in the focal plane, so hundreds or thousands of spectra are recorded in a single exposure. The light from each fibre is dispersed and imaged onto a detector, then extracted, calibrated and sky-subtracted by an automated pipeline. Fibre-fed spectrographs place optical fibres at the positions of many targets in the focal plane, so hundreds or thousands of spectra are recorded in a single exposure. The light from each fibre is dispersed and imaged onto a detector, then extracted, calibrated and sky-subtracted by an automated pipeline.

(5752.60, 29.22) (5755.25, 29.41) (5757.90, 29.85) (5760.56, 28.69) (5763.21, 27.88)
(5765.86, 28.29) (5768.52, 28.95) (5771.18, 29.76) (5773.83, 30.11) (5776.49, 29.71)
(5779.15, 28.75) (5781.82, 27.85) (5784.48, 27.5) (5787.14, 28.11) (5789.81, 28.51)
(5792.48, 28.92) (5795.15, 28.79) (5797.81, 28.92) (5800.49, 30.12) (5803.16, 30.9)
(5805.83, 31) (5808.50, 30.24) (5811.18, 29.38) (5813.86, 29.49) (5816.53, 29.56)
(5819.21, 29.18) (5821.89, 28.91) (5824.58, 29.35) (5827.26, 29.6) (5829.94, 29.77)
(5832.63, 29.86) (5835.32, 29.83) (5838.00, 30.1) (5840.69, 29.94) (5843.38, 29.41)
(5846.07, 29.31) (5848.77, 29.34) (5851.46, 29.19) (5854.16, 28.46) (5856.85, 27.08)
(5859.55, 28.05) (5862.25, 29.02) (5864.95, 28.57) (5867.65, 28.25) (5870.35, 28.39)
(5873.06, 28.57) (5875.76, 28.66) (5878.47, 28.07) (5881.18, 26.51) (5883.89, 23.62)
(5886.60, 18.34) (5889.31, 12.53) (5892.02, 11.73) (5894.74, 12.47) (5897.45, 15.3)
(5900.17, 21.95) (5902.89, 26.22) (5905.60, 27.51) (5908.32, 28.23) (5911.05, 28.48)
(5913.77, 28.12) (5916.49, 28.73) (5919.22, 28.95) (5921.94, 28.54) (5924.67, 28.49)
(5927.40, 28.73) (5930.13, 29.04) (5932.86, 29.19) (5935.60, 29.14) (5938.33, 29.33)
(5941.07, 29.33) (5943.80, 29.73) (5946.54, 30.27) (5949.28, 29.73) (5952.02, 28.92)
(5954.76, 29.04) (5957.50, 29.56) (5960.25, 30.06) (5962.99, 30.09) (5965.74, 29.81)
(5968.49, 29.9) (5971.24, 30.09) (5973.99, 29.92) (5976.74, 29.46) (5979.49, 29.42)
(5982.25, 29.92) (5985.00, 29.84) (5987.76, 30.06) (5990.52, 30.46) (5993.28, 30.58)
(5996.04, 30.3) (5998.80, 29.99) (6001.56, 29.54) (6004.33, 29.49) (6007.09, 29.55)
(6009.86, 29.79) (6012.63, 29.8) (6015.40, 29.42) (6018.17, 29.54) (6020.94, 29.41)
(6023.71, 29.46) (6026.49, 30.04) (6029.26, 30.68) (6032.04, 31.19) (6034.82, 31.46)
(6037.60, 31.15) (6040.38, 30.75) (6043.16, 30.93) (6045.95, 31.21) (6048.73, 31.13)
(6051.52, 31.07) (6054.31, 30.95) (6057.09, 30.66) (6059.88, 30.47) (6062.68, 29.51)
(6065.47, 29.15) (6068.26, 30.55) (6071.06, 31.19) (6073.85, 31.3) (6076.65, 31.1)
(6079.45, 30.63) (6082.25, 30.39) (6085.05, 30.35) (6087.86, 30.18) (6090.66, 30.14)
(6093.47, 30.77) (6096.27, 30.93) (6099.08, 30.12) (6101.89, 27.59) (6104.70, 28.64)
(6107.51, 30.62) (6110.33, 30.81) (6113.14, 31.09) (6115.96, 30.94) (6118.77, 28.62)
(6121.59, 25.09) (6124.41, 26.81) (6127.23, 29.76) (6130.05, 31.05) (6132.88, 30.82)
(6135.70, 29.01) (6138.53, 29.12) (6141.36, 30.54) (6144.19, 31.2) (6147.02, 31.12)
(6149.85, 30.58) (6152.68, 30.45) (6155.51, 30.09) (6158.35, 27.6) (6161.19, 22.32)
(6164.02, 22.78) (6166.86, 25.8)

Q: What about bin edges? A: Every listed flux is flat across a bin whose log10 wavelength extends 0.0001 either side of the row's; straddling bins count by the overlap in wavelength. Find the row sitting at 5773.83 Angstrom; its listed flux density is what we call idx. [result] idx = 30.11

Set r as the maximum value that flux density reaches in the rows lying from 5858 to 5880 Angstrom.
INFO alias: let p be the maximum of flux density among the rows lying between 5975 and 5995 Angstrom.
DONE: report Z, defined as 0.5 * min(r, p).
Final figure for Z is 14.51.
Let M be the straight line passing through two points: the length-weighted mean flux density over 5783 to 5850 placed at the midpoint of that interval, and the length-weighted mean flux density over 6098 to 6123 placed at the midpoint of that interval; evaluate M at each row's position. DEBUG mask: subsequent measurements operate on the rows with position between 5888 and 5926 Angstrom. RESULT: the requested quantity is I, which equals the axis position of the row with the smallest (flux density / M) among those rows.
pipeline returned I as 5892.02 Angstrom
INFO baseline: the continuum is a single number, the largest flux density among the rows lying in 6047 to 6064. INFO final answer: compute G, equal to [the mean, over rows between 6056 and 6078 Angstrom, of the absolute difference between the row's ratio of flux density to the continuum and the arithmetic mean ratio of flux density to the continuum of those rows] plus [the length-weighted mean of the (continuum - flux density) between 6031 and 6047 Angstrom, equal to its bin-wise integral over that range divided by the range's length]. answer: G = 0.0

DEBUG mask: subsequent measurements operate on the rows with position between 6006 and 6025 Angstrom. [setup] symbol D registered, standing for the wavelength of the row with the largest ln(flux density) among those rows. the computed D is 6012.63 Angstrom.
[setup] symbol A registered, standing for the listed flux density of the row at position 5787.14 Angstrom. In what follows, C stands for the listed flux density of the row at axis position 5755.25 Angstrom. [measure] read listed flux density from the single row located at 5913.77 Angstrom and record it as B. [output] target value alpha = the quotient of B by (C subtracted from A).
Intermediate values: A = 28.11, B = 28.12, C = 29.41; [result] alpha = -22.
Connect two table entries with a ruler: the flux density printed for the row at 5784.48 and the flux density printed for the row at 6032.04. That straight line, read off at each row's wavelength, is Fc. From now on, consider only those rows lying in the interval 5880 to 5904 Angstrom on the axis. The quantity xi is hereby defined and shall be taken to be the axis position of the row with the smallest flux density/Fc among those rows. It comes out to 5892.02 Angstrom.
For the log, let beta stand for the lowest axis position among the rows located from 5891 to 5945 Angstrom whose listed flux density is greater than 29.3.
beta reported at 5938.33 Angstrom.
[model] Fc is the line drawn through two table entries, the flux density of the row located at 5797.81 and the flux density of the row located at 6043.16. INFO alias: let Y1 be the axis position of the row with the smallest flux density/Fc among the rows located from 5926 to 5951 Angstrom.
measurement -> 5927.40 Angstrom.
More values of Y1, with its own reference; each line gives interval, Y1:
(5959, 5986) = 5979.49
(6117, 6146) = 6121.59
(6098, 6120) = 6101.89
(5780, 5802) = 5784.48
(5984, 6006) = 6004.33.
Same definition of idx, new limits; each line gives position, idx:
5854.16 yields 28.46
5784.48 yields 27.5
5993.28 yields 30.58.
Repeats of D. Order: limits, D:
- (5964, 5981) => 5971.24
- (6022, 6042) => 6034.82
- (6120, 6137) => 6130.05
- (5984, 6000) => 5993.28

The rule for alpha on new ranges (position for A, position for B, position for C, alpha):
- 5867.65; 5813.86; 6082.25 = -14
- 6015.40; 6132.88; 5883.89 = 5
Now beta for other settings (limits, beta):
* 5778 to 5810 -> 5800.49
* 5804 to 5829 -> 5805.83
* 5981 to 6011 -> 5982.25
